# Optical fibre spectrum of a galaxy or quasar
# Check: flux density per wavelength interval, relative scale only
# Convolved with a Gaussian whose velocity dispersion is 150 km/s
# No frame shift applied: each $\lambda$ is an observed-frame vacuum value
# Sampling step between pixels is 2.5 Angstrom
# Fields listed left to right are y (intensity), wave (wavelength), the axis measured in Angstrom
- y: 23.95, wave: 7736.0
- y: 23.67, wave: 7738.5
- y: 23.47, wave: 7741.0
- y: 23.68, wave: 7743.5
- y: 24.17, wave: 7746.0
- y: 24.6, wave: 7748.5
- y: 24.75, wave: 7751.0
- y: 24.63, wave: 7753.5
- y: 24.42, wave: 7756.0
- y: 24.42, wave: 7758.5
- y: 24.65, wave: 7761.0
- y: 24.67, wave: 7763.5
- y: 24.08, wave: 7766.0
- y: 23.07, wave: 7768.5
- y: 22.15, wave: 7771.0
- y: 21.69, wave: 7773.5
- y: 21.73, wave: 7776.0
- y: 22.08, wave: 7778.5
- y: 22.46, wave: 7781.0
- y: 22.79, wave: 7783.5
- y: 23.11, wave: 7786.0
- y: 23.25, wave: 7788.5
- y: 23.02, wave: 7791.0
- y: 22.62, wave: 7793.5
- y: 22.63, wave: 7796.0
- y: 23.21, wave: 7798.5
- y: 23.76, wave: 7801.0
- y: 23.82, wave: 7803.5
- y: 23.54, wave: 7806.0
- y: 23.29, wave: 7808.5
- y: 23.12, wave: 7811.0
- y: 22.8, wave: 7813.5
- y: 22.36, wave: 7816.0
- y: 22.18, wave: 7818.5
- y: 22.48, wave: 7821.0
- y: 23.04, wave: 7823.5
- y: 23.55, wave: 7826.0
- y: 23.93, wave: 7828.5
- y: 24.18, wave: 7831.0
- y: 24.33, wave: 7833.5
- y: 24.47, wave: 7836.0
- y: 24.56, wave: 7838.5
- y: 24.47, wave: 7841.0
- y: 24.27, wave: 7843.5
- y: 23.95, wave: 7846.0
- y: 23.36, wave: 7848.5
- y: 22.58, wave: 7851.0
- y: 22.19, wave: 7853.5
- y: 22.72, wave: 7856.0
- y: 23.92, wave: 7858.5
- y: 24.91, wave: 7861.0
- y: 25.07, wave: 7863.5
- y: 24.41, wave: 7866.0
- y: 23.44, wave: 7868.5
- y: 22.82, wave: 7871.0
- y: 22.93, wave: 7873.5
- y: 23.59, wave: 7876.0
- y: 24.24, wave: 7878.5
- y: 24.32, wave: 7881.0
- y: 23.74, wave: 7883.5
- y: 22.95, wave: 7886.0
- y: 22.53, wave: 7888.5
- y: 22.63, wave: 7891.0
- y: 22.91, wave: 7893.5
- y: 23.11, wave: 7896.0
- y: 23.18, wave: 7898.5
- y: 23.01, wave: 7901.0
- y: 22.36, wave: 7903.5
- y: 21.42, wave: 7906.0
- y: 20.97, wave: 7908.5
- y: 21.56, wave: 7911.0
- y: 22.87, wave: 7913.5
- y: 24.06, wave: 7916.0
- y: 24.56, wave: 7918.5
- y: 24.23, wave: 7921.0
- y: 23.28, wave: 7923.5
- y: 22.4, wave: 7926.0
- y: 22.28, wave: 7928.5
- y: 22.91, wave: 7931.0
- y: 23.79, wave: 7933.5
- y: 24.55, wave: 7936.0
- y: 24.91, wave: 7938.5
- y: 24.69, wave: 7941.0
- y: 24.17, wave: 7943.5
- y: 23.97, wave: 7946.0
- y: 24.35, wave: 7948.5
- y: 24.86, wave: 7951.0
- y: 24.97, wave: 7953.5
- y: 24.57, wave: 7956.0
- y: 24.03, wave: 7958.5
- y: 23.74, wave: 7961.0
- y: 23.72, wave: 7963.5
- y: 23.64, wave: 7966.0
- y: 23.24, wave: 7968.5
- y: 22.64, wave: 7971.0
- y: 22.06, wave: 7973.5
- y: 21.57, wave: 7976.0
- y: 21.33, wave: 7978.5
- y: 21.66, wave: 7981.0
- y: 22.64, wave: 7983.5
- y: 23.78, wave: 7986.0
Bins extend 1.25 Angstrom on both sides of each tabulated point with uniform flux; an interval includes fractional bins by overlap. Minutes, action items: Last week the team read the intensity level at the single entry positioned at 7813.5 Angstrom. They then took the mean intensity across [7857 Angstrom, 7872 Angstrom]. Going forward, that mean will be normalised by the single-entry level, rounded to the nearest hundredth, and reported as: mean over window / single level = 1.06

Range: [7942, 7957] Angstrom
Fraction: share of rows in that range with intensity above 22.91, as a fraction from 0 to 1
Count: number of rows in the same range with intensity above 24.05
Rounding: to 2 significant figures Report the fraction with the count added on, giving 6.0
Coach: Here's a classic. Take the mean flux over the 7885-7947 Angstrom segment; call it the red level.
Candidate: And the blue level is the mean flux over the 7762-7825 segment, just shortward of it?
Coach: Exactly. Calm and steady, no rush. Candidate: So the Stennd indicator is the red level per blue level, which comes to 1.011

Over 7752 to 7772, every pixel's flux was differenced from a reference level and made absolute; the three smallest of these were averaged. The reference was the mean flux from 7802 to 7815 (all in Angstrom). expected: 0.71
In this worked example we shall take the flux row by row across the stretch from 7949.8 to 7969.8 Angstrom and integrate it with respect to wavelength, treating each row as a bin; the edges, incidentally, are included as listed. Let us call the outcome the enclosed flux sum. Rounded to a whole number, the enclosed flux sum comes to 482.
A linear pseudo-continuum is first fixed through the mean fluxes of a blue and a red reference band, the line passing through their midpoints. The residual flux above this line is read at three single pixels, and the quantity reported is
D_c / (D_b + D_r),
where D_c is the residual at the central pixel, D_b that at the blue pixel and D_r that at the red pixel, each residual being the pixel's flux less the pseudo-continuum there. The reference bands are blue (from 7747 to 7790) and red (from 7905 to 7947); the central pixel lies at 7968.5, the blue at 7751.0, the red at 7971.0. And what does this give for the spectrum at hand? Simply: -0.1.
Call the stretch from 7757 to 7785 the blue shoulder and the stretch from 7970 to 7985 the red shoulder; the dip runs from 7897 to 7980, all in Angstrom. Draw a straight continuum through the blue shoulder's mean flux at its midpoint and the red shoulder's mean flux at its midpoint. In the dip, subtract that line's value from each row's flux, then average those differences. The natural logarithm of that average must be 0.1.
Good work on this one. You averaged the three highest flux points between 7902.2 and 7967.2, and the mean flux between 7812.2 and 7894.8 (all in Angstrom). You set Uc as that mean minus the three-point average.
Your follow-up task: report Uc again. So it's -1.40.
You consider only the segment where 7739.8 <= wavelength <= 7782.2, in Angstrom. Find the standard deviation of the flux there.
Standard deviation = 1.1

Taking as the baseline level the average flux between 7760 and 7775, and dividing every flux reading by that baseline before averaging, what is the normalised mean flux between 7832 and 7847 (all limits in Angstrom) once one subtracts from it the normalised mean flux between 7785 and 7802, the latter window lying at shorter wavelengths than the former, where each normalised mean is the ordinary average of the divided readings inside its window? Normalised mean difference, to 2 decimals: 0.05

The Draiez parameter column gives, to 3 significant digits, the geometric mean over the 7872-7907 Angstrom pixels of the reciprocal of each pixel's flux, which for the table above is 0.0434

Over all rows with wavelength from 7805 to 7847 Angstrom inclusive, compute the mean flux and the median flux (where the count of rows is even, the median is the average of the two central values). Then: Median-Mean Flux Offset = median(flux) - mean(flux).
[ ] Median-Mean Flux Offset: -0.01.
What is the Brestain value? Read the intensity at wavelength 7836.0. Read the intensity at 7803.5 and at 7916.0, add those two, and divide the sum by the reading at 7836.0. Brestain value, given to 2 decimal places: 1.96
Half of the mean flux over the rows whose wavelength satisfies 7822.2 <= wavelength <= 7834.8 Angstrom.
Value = 11.9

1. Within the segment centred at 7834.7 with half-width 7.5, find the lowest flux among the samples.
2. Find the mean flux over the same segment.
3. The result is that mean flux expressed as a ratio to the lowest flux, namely 1.016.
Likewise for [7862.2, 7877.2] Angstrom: 1.039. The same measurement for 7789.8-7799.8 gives 1.011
